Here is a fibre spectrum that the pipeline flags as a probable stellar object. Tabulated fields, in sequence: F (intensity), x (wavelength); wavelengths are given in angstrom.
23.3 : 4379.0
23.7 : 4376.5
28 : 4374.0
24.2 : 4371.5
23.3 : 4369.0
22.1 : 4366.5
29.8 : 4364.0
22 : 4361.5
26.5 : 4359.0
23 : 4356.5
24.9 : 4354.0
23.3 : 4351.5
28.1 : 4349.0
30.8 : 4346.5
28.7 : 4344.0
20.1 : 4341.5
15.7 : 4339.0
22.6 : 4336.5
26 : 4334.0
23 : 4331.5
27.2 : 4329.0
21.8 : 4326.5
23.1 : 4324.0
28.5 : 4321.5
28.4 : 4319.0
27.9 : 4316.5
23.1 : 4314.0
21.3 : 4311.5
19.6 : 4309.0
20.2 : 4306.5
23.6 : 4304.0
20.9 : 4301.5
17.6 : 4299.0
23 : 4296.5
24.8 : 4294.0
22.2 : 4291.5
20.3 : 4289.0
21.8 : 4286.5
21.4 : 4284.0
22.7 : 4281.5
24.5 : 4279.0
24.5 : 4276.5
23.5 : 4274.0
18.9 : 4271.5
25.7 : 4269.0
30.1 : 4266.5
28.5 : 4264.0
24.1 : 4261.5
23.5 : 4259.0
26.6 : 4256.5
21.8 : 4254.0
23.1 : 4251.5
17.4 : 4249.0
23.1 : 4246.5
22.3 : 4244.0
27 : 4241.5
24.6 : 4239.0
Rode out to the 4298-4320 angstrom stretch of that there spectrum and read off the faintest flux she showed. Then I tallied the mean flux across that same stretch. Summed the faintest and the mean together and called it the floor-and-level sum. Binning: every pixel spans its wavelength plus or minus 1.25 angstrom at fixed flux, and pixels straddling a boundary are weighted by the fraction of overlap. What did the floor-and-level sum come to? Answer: 40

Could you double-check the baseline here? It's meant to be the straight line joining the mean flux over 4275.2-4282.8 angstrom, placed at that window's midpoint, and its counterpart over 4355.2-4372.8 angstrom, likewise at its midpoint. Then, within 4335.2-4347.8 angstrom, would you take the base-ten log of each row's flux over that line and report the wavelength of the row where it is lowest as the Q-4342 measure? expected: 4339.0 angstrom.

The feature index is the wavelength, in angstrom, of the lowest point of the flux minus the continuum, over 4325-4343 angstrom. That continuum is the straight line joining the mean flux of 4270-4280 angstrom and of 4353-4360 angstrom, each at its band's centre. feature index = 4339.0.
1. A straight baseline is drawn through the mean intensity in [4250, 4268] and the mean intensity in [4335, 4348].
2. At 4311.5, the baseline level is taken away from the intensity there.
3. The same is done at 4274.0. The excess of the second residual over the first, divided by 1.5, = 1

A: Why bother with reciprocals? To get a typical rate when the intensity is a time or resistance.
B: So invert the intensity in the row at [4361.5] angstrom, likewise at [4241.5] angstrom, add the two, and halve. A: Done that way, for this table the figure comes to 0.041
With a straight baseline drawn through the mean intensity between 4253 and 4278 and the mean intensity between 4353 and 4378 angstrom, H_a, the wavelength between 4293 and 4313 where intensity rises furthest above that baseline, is 4294.0 angstrom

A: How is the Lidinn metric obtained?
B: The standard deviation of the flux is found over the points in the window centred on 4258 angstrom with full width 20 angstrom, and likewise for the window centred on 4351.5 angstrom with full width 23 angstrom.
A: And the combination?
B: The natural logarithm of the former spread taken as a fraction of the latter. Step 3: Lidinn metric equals 0.13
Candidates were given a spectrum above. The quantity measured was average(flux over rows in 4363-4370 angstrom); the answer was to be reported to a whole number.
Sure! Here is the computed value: 25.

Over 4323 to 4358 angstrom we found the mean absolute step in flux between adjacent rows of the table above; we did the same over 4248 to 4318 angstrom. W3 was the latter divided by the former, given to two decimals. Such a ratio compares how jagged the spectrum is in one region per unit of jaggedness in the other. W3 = 0.70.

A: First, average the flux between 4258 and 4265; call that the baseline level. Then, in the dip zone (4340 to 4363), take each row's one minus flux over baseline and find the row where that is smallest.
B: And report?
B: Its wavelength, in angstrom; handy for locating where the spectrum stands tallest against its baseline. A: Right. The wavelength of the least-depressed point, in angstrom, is 4346.5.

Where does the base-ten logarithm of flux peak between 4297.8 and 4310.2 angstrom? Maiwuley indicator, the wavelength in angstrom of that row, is 4304.0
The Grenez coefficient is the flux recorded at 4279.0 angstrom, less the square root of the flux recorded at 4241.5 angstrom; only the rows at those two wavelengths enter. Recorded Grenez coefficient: 19.3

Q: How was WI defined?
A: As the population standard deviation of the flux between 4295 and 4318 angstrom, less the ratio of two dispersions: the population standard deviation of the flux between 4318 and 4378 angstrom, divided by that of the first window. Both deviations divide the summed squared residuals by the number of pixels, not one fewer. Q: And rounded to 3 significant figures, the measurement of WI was 1.54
